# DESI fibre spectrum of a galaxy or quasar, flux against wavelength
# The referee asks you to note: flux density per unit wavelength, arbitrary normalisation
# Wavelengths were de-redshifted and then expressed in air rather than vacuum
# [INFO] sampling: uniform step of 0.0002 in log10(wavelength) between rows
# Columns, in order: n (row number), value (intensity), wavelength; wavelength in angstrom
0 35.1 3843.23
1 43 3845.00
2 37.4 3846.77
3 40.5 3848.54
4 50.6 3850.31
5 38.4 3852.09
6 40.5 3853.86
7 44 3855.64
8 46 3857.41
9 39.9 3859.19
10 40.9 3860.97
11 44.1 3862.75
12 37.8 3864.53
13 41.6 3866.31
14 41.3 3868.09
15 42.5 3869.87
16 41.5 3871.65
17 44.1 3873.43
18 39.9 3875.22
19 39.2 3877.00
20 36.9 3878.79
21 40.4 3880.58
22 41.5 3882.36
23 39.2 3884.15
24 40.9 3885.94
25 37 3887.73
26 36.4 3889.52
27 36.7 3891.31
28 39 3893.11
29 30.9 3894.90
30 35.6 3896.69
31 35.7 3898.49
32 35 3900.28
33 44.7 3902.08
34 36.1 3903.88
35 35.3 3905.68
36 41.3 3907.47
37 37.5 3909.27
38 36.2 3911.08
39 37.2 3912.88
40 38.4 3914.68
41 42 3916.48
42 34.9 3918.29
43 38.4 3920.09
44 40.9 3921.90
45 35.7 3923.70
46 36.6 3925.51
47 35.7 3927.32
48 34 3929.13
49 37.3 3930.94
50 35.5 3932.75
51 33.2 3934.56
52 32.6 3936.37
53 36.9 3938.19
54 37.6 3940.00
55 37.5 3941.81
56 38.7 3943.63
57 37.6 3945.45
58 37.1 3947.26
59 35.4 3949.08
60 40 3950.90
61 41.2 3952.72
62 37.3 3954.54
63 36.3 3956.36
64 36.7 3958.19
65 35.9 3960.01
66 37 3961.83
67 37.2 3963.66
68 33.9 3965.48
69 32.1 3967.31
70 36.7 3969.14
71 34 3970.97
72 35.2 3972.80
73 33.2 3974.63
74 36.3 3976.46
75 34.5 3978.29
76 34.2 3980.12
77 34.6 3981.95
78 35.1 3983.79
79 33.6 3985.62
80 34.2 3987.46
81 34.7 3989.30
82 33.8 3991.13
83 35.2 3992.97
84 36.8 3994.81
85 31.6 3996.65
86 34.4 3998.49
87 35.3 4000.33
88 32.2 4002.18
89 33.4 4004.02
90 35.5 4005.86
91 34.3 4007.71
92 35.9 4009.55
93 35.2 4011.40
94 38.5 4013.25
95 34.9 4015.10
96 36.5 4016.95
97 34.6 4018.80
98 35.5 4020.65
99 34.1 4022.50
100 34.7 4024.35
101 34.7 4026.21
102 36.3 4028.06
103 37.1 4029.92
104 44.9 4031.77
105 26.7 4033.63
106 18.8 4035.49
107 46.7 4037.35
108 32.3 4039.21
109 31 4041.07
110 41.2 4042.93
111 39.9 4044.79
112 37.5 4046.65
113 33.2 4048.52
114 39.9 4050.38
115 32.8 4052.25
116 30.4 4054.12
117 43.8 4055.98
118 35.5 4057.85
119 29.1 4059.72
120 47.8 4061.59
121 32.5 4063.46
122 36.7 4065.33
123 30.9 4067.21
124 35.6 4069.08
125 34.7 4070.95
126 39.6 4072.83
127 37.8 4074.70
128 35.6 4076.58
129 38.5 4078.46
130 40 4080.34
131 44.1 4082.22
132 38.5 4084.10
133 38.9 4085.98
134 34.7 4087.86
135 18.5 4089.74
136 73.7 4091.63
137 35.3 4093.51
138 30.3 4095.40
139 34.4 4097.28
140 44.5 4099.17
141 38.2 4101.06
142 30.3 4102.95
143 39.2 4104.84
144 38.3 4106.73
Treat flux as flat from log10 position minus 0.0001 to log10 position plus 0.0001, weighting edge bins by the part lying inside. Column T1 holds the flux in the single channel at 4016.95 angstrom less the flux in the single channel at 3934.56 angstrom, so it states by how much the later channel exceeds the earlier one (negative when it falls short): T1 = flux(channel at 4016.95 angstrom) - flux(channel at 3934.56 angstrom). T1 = 3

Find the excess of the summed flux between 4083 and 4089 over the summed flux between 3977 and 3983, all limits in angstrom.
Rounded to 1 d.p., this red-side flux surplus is 8.8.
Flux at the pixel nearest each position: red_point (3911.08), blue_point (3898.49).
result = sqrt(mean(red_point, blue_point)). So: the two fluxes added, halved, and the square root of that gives 6.0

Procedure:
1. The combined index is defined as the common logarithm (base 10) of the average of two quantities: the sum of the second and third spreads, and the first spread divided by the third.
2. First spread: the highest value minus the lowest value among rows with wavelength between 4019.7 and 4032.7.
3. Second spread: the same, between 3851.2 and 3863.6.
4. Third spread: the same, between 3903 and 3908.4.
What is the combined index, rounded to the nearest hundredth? 0.89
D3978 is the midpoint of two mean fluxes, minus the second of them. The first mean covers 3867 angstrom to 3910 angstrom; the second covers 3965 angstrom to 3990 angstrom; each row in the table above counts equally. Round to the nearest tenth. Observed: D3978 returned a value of 2.1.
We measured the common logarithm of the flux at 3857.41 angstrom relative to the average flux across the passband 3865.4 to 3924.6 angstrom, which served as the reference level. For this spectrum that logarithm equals 0.08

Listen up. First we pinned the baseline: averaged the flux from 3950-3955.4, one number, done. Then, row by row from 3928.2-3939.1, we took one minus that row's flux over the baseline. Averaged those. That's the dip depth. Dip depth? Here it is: 0.12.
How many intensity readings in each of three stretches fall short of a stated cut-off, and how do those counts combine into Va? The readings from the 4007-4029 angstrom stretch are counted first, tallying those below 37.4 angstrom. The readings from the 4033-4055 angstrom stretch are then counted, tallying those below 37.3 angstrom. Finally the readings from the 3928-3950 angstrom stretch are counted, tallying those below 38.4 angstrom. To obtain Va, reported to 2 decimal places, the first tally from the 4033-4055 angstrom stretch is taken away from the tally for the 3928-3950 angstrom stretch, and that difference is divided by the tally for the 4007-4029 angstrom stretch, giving 0.36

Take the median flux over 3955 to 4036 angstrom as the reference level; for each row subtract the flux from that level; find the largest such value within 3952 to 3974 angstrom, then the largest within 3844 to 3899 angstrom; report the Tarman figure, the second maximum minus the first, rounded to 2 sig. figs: 1.2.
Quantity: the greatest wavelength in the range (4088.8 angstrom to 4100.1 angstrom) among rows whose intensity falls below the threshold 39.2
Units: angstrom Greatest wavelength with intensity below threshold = 4097.28 angstrom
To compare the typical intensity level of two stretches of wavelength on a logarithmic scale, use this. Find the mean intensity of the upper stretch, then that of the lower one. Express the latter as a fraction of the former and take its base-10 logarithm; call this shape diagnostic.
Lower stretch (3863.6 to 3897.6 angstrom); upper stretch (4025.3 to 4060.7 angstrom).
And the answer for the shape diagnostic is 0.043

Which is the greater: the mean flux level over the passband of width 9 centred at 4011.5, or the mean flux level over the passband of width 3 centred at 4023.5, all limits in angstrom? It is 35.8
